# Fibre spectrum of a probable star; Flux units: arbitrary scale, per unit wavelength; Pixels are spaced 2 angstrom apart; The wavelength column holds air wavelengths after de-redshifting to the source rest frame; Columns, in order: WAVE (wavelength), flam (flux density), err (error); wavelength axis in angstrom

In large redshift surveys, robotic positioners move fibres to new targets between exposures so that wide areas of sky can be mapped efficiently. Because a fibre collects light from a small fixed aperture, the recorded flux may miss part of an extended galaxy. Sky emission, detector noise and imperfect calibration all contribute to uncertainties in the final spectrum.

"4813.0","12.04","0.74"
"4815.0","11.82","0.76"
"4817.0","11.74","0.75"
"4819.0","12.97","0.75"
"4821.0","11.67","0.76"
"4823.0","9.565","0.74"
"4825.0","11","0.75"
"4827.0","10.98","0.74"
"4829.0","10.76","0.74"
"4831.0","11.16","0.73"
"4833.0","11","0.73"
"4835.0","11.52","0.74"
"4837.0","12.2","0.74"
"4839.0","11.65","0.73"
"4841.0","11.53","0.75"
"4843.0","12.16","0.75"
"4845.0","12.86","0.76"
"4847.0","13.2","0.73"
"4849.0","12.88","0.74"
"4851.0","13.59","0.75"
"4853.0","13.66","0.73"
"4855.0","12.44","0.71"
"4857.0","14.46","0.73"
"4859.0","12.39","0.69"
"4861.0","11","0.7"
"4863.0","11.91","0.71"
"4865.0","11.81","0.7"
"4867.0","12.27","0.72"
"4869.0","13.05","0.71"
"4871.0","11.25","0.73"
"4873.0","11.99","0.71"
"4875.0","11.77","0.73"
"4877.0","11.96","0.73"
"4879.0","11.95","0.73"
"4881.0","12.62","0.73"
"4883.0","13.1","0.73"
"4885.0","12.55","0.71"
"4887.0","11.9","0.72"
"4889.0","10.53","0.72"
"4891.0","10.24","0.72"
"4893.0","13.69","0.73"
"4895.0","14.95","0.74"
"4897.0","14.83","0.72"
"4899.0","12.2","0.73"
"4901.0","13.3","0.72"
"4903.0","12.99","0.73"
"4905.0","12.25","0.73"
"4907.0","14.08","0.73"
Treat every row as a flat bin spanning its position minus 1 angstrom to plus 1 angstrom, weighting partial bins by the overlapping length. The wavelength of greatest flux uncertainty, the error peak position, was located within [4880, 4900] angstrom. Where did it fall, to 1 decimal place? 4895.0 angstrom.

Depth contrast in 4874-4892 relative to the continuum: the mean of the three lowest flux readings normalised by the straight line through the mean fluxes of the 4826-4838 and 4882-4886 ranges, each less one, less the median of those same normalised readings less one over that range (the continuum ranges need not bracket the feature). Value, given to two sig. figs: -0.10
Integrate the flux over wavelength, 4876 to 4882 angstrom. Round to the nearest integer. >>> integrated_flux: 73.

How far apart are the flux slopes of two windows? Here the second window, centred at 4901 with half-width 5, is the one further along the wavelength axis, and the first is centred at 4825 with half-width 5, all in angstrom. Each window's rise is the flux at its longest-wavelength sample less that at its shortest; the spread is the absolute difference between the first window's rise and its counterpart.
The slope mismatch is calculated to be 1.7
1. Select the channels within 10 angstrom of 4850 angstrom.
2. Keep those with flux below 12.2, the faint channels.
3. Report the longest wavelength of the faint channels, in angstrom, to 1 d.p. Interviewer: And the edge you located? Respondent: 4843.0 angstrom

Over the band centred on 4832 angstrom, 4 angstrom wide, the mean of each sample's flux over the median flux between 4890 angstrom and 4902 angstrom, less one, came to -0.179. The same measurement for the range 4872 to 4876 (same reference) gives -0.120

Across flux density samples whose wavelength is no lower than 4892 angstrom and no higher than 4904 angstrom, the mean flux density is 13.7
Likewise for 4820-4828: 10.8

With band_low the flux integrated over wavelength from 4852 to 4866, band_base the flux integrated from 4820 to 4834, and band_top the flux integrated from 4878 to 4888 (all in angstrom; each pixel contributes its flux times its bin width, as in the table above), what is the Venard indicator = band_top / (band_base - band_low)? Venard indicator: -5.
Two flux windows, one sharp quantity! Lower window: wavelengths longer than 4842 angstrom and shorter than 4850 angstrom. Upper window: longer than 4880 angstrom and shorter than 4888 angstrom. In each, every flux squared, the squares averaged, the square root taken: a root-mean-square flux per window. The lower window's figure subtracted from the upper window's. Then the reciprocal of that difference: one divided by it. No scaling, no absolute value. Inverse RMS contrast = -4.3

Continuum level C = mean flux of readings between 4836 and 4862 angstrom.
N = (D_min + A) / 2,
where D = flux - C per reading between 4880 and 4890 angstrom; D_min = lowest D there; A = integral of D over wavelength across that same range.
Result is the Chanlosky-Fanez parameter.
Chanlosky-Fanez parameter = -3.4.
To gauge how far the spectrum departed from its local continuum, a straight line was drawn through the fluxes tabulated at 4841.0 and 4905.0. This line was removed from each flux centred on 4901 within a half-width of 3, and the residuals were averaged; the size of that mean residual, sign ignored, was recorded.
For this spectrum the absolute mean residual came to 0.625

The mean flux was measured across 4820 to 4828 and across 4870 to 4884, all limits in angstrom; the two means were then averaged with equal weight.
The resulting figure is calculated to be 11.4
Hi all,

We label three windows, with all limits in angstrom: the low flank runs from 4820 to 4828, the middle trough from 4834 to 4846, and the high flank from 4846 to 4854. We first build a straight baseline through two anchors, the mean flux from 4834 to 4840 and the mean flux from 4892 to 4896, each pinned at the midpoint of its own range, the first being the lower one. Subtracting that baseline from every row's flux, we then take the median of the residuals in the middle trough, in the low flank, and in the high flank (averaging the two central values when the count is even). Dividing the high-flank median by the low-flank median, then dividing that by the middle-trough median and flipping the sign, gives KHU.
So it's -88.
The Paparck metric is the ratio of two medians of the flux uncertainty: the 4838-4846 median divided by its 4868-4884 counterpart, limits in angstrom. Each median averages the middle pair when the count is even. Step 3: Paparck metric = 1.03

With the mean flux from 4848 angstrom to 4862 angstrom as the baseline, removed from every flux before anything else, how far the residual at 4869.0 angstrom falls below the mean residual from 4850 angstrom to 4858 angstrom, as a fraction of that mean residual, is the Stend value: 0.79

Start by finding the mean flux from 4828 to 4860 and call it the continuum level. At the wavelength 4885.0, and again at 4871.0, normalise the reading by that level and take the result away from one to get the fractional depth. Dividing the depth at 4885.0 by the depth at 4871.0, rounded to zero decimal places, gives 0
